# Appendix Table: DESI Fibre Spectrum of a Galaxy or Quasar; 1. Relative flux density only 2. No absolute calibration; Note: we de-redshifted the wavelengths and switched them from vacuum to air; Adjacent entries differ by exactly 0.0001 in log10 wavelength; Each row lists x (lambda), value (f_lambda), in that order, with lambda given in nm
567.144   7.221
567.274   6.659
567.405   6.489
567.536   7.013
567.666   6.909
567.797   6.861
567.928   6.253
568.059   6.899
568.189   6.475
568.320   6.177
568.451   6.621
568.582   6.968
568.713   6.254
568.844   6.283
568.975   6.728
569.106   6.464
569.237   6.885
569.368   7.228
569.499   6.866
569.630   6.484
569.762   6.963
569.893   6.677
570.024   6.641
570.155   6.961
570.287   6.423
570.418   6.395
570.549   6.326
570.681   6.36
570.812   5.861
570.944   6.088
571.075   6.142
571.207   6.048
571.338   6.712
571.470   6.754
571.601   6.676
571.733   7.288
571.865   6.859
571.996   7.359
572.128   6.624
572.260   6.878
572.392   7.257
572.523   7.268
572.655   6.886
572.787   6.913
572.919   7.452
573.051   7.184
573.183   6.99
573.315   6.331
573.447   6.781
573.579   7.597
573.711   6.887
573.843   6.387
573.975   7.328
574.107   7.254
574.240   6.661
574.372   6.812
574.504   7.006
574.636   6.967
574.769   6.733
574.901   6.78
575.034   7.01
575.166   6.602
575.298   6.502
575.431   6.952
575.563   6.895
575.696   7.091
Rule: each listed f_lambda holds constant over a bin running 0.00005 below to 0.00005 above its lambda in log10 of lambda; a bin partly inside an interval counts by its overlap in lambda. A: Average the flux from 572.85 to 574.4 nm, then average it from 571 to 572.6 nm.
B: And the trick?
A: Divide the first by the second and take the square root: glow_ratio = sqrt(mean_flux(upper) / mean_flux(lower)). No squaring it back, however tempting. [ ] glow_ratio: 1.01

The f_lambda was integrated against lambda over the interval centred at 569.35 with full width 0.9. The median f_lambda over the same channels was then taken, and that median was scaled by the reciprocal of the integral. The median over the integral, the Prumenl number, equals 1.1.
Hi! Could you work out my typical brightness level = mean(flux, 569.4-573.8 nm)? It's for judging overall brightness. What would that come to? 6.8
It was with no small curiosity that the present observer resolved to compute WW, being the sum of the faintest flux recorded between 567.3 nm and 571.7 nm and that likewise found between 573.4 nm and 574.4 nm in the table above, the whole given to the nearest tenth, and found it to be 12.2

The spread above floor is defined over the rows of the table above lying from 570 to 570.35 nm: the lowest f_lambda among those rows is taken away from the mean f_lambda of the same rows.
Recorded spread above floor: 0.25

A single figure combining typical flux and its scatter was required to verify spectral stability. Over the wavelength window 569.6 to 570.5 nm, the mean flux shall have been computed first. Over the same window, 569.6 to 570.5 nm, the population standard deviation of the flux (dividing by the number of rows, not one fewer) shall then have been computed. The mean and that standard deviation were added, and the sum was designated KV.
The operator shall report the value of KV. 6.9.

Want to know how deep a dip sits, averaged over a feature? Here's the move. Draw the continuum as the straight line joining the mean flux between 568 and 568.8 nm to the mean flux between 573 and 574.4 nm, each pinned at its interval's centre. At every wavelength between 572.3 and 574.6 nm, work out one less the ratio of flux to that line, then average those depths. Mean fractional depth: -0.013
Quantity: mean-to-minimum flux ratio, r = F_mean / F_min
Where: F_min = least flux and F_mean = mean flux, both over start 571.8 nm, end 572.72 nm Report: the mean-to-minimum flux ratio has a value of 1.06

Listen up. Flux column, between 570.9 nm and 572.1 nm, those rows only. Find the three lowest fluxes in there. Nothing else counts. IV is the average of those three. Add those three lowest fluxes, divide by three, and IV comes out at 6.09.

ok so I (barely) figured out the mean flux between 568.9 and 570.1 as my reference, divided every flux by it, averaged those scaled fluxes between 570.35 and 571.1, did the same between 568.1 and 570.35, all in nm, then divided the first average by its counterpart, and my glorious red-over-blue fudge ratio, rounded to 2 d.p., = 0.93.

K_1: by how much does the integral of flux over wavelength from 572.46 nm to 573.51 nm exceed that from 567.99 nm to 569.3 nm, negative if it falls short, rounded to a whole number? -1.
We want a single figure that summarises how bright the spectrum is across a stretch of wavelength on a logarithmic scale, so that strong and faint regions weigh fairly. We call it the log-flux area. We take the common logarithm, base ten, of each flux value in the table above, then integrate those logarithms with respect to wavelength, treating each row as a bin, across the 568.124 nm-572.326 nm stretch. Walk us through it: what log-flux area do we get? 3.44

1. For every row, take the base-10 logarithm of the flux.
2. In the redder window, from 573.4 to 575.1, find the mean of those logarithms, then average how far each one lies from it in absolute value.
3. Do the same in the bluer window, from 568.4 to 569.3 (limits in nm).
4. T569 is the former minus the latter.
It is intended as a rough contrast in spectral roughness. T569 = 0.000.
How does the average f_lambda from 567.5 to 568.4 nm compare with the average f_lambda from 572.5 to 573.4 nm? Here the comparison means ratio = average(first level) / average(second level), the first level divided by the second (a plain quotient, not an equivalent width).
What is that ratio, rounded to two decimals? 0.95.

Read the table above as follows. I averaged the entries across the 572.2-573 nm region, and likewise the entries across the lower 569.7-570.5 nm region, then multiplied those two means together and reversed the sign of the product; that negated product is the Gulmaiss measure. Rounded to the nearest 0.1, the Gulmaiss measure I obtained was -47.5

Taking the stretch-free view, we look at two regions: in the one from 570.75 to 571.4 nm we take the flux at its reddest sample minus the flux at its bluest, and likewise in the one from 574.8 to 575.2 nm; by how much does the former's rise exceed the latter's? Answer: 1.0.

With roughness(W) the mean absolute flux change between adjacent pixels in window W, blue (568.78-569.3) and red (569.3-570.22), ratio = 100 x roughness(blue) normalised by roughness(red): 121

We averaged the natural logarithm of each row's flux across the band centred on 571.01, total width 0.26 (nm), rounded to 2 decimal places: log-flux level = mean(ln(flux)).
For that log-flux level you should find 1.81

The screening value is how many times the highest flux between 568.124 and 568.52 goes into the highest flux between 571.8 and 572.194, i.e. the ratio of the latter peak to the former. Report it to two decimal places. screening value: 1.11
